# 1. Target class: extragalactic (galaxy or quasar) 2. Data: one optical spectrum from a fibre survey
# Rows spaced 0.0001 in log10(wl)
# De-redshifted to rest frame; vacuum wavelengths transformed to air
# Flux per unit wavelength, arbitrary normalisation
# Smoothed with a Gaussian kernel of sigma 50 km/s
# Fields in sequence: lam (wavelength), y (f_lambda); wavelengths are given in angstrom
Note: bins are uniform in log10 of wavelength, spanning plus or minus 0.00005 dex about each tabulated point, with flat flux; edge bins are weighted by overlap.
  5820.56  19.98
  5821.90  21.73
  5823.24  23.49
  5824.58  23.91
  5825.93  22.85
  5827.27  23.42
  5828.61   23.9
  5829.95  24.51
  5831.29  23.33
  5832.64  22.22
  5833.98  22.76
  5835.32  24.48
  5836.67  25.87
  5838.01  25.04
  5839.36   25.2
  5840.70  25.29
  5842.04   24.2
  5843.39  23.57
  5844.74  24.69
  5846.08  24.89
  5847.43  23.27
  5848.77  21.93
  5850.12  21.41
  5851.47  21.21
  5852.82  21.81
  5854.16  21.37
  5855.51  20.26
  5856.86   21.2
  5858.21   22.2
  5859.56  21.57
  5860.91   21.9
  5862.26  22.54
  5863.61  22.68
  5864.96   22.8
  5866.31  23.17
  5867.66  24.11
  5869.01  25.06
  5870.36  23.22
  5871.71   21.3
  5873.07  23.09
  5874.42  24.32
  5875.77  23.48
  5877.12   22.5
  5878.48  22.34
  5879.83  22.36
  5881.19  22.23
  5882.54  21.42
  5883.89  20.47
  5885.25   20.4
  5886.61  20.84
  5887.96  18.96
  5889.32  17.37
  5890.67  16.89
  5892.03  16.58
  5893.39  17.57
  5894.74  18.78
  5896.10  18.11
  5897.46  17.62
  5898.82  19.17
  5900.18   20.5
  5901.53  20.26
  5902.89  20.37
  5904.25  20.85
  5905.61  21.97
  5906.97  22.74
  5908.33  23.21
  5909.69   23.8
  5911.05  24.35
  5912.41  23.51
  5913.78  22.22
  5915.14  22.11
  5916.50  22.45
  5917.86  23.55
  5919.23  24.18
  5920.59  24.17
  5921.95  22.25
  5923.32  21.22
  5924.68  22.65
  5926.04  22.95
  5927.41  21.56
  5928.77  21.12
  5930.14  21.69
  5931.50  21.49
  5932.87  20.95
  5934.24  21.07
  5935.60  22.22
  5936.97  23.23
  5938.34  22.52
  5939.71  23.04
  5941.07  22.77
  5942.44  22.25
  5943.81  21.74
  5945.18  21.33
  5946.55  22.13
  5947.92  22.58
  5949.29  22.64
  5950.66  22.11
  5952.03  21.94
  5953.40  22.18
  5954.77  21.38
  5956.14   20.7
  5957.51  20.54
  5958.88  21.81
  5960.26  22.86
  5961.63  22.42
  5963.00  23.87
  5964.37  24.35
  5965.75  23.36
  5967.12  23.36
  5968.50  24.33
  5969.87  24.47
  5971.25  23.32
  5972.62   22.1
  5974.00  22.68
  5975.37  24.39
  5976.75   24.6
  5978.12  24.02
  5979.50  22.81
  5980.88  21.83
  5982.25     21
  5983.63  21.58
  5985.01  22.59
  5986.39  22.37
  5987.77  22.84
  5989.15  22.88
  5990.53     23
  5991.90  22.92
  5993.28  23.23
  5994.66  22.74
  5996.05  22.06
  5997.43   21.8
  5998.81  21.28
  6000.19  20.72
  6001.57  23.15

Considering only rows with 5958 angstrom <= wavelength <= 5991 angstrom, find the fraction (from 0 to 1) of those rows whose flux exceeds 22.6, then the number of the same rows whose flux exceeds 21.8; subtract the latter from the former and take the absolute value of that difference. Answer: 21.3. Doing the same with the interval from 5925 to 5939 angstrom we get 3.8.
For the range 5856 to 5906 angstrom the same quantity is 16.8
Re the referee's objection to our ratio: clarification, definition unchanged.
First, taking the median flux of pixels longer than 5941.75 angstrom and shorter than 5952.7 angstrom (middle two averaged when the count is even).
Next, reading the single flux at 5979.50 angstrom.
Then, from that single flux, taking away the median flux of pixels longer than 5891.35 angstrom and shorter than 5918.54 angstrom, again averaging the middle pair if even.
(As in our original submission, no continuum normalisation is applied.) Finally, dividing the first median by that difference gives 16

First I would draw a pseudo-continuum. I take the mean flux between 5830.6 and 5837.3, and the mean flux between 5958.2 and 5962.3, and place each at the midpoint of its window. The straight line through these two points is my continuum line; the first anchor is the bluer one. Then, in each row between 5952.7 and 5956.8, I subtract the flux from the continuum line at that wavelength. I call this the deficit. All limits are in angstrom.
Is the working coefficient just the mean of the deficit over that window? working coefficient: 1.0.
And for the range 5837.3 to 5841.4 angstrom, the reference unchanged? -1.5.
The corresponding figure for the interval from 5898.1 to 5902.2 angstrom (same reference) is 3.0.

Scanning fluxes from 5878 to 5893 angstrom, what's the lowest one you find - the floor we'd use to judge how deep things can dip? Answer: 16.58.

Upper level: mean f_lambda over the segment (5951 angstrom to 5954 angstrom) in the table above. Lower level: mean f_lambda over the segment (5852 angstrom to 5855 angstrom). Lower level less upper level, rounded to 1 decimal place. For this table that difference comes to -0.5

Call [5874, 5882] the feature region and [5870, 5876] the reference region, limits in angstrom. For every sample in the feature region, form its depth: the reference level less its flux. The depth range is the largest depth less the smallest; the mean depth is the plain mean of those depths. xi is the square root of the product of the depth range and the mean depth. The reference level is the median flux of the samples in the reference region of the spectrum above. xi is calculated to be 0.9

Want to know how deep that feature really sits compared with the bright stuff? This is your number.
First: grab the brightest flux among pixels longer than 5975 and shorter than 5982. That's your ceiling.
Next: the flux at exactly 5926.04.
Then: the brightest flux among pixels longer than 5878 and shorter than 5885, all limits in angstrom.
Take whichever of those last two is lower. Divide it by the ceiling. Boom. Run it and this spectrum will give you 0.91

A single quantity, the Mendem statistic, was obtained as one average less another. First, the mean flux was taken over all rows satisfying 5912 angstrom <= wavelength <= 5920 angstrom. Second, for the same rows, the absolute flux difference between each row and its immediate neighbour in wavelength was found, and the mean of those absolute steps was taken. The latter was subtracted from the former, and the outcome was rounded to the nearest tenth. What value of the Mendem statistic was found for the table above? 22.3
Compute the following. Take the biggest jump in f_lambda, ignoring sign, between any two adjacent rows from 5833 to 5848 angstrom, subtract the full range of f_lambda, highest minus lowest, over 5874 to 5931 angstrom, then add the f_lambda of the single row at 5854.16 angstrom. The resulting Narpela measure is 15.3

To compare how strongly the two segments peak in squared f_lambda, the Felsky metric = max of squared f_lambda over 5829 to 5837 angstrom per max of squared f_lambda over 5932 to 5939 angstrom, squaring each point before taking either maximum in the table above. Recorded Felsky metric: 1.24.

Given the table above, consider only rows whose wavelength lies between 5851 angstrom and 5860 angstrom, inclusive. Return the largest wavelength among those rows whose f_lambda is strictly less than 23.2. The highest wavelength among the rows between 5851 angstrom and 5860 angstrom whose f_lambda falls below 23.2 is 5859.56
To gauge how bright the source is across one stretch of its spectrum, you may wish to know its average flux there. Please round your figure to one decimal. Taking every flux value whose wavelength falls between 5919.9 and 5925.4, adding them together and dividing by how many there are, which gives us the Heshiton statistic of 22.6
